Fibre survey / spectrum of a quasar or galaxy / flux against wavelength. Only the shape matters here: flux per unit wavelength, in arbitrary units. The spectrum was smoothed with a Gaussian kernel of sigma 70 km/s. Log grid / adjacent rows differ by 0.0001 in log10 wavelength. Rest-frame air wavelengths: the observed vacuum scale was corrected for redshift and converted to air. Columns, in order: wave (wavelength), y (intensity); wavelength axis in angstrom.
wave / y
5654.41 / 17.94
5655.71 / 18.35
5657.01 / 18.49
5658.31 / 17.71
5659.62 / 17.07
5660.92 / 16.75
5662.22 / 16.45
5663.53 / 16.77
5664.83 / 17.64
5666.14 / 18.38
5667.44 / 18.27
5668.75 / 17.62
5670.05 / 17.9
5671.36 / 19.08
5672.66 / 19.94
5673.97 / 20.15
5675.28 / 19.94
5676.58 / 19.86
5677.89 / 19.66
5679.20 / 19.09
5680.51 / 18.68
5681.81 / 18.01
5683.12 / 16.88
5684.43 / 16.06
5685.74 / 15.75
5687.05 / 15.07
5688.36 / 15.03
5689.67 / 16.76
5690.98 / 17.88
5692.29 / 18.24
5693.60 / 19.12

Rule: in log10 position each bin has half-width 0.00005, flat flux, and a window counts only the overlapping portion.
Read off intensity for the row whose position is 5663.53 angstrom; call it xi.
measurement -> 16.77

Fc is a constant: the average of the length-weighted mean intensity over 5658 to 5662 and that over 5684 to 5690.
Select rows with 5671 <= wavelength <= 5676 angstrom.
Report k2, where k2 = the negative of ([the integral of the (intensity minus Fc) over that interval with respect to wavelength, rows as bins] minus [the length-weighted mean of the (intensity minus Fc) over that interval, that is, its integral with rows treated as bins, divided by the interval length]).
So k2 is -14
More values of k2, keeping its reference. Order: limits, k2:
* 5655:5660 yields -6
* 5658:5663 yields -2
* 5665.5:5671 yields -8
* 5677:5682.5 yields -11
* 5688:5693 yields -3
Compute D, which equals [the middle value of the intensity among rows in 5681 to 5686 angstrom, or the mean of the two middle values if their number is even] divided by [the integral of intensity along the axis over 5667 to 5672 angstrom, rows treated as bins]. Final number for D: 0.181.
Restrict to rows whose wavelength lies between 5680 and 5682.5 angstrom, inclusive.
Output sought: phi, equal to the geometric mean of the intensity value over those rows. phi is 18.3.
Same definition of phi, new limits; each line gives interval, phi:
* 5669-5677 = 19.5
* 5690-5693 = 18.1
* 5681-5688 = 16.3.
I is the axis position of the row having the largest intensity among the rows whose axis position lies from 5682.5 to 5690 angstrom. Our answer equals 5683.12 angstrom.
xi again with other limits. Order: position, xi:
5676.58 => 19.86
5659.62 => 17.07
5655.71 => 18.35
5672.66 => 19.94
